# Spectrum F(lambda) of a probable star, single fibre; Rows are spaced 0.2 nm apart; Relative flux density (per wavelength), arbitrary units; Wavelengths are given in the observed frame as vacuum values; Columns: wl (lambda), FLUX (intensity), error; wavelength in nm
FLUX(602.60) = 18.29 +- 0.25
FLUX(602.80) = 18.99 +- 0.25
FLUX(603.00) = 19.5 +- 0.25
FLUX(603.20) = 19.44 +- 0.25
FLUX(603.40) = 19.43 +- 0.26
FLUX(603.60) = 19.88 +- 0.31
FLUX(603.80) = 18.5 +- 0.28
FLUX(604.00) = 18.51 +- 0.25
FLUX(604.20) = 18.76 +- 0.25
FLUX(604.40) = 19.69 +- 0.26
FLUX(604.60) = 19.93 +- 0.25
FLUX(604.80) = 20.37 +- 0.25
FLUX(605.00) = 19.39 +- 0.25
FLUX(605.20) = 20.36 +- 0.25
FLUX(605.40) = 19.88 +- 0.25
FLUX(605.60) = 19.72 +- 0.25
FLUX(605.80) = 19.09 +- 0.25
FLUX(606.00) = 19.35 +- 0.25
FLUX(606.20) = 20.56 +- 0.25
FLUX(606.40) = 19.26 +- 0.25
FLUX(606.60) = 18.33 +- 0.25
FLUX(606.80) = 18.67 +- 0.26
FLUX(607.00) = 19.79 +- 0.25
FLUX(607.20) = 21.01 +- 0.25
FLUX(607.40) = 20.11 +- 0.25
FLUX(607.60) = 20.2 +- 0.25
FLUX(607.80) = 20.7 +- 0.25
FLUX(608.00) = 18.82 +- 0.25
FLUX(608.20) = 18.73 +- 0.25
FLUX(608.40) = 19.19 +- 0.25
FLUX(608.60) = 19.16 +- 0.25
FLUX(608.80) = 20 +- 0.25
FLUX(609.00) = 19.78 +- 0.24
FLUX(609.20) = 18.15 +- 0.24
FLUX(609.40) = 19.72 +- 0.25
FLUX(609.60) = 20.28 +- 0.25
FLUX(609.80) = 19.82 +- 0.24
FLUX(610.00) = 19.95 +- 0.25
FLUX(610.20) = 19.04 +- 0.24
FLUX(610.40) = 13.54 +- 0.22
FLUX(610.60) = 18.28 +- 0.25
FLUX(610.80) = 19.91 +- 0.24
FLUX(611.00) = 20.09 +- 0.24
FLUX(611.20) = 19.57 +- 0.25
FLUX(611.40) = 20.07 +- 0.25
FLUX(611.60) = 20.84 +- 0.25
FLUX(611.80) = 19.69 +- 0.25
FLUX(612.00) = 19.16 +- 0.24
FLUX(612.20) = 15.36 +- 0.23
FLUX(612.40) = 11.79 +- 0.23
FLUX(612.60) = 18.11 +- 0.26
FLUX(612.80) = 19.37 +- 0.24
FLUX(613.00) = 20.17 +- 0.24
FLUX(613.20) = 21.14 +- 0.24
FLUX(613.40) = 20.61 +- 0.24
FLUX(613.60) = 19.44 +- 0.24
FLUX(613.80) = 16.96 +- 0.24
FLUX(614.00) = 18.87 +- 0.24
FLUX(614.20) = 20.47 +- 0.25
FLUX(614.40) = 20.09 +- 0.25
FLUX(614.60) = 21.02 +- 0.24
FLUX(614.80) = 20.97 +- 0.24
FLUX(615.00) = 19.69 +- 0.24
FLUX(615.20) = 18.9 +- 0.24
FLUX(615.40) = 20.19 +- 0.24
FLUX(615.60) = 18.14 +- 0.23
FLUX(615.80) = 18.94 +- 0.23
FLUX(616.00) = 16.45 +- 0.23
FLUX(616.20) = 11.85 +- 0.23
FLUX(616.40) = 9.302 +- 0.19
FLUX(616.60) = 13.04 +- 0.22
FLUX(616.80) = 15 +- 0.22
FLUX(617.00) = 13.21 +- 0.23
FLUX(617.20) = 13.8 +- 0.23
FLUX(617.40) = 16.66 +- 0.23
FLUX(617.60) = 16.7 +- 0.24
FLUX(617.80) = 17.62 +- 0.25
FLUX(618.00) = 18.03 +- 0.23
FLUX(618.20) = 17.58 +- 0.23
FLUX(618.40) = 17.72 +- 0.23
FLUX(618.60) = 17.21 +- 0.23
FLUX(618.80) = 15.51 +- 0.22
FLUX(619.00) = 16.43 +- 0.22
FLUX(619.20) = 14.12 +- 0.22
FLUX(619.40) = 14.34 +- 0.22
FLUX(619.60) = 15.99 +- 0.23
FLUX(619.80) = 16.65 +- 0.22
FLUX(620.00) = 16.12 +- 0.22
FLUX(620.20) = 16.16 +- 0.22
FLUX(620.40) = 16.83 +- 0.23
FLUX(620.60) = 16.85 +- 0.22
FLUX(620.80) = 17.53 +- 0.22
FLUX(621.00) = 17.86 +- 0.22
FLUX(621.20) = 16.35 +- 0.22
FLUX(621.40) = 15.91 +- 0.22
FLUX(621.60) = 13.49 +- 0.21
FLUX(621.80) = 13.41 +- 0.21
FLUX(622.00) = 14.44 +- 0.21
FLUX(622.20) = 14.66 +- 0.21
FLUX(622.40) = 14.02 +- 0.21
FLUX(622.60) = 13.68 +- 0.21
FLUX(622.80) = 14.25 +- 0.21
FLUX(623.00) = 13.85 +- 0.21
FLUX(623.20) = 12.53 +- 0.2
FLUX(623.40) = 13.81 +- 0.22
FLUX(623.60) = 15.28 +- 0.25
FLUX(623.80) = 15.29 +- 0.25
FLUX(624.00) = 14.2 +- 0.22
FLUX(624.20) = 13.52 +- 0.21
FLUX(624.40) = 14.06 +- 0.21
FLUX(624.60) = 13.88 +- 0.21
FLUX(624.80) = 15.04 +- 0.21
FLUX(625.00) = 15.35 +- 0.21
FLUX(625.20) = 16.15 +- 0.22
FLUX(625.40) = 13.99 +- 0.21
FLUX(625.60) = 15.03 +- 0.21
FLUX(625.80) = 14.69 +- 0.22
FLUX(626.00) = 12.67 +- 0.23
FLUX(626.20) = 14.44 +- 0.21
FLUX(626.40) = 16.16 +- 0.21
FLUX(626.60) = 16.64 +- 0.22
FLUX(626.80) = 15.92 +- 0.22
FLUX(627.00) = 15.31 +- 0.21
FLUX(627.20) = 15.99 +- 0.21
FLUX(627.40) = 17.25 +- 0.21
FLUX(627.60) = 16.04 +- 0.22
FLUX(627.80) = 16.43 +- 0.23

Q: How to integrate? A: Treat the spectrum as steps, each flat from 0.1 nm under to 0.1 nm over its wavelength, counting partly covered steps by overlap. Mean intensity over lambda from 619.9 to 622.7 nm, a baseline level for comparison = 15.5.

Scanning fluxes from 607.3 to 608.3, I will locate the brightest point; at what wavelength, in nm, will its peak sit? 607.80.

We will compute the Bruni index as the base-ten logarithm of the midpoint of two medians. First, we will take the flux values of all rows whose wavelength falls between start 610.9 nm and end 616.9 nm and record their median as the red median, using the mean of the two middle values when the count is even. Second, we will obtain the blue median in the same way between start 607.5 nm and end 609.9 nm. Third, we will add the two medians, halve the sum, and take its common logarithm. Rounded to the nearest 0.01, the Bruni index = 1.29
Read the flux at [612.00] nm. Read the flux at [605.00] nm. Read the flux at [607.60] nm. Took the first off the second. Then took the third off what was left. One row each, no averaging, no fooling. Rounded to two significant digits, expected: -20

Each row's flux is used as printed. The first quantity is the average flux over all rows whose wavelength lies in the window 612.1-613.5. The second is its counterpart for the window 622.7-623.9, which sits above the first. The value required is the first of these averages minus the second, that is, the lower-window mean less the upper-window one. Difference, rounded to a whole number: 4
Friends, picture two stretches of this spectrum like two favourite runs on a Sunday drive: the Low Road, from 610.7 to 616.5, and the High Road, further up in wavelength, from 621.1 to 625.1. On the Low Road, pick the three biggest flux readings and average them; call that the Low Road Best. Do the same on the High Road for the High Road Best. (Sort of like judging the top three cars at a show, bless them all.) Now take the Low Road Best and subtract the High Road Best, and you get 5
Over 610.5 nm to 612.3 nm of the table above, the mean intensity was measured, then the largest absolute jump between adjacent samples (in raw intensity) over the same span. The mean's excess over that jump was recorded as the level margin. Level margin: 15.4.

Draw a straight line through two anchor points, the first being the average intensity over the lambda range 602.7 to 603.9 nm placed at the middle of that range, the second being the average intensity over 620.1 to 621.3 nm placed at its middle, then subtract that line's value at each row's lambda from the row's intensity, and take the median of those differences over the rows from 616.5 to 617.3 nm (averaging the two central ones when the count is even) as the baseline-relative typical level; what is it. -3.9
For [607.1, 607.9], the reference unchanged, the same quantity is 1.8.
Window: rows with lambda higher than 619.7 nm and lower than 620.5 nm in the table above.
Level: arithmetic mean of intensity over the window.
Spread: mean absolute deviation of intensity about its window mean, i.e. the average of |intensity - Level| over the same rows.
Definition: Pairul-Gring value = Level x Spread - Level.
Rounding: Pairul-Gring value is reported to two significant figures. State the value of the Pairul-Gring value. -12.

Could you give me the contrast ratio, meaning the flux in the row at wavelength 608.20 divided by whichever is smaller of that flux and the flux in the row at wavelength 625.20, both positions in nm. 1.16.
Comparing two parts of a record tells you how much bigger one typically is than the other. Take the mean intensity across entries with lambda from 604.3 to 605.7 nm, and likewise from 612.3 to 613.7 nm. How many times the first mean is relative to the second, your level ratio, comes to 1.07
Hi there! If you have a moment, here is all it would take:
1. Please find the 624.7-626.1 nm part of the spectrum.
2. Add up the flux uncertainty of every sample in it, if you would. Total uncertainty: 1.5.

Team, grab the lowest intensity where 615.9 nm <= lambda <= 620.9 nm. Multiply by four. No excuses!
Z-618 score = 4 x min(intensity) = 37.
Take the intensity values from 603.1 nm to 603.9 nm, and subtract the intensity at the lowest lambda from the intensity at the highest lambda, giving -1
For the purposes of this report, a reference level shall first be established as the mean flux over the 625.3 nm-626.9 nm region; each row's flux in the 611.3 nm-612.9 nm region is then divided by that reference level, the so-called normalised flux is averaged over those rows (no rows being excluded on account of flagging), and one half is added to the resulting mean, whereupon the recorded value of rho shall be 1.71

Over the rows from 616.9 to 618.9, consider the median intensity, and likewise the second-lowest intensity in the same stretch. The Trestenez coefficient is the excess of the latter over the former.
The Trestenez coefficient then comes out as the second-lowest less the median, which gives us -3.2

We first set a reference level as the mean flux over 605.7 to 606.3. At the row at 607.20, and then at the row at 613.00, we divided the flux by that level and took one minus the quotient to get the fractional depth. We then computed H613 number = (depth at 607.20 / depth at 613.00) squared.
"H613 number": 7.1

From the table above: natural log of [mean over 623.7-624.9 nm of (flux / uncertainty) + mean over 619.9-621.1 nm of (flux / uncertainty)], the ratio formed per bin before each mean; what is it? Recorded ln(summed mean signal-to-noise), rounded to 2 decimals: 4.96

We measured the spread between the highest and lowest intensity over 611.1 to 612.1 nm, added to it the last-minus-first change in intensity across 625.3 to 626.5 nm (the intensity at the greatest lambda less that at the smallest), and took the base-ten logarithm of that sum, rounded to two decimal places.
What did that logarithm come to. 0.59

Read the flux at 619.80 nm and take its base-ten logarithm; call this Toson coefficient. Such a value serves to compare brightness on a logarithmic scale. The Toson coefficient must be 1.22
